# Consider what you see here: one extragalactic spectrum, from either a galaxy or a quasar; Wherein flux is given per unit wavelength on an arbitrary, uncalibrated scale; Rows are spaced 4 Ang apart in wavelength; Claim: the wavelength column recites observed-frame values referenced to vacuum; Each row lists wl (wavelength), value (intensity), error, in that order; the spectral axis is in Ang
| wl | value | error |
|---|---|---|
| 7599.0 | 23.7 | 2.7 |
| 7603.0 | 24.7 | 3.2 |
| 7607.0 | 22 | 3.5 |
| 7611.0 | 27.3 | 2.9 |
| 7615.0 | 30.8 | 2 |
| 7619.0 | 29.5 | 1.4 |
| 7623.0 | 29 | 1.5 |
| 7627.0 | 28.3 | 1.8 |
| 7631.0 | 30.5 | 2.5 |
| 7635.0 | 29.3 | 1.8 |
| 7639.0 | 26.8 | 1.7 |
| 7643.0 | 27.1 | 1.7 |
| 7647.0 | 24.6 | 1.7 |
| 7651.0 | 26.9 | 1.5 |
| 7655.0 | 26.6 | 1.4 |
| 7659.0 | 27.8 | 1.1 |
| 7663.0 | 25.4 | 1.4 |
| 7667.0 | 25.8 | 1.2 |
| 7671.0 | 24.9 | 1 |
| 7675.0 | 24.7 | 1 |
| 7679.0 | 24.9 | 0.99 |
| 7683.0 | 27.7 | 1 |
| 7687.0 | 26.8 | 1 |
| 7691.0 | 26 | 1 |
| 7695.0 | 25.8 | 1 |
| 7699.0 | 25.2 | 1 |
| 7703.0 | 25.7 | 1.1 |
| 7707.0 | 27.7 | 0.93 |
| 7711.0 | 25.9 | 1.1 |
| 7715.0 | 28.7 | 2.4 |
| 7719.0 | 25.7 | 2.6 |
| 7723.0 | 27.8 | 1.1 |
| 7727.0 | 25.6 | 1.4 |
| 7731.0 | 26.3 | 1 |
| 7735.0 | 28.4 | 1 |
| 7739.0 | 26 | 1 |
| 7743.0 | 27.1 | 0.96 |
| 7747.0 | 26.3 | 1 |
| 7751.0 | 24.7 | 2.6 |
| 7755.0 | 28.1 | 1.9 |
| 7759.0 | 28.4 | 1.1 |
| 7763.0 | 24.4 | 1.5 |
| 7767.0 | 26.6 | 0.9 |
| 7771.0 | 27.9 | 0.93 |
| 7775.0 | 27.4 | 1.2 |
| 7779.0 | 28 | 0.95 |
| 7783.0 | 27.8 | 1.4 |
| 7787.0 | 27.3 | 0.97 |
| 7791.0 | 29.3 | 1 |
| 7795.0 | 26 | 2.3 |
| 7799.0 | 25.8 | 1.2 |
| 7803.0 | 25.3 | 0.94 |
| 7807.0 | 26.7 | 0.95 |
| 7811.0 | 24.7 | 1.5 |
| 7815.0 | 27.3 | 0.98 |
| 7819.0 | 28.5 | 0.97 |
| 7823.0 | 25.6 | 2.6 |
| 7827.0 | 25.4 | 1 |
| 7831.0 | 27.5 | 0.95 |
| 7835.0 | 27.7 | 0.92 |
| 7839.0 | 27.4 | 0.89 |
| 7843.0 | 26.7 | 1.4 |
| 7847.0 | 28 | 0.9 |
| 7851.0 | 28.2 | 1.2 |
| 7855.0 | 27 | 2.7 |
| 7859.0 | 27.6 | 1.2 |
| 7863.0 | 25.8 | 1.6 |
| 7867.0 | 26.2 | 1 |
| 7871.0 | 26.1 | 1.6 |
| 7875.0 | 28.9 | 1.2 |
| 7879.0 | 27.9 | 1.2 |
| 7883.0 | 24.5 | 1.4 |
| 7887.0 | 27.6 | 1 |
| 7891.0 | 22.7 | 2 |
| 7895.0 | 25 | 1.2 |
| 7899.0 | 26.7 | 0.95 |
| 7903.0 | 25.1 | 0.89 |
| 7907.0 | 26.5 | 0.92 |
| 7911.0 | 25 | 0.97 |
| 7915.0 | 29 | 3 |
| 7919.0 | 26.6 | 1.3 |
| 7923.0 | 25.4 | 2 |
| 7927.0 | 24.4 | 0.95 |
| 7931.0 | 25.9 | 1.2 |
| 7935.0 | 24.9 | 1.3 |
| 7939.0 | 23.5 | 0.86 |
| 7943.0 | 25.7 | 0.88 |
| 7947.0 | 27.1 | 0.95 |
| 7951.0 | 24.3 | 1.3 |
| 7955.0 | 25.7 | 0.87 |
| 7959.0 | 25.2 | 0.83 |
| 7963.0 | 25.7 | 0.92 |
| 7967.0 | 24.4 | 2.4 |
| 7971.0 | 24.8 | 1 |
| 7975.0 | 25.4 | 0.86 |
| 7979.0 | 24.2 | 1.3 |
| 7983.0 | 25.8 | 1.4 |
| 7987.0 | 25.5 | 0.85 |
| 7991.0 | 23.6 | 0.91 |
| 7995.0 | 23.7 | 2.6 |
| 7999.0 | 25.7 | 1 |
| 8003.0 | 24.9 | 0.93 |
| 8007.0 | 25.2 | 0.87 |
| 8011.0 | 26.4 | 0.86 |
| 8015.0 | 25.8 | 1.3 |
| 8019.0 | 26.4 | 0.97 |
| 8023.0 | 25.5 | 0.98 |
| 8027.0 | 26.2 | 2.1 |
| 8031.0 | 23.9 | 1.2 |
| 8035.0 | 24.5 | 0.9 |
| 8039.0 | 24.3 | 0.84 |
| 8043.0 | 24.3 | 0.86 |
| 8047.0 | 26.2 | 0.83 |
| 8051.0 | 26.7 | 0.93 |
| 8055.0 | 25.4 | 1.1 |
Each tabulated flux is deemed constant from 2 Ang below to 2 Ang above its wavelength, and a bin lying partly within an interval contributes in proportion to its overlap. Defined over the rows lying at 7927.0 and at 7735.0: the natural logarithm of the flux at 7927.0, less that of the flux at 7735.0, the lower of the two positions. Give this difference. -0.15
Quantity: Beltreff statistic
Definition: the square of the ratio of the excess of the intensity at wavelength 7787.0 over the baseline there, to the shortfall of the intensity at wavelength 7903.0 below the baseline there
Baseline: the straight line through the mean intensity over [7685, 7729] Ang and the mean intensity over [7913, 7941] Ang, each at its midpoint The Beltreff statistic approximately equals 3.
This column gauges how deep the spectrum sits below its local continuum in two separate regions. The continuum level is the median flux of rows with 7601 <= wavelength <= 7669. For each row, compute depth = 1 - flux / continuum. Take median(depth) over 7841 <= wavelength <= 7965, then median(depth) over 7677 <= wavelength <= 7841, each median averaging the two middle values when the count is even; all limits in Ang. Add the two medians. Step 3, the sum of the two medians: 0.059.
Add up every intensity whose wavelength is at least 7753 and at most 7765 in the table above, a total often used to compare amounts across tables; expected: 81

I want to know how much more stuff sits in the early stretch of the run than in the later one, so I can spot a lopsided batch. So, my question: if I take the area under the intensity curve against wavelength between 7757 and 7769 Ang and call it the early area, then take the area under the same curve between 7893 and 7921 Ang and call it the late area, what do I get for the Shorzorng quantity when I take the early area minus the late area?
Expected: -418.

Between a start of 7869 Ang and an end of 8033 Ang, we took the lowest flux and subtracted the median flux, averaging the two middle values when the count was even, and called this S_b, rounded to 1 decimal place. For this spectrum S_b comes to -2.8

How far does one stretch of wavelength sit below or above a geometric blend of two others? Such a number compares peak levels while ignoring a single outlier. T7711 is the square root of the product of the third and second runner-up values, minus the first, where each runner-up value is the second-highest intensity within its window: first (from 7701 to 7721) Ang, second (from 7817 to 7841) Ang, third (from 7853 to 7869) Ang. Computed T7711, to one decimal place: -0.4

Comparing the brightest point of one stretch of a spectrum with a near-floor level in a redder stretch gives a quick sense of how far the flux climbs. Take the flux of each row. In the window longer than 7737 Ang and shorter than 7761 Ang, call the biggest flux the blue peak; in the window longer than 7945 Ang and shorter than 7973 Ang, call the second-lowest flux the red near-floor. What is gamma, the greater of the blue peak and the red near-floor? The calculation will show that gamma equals 28.4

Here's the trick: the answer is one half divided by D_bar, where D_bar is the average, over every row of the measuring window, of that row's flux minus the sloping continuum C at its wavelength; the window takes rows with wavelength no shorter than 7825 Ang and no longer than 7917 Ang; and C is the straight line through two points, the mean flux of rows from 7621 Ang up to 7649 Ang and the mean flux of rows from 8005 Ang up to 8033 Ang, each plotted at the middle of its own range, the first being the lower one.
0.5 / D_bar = 4.55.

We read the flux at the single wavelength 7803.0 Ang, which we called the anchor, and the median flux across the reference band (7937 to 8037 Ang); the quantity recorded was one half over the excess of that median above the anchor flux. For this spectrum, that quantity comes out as 5.0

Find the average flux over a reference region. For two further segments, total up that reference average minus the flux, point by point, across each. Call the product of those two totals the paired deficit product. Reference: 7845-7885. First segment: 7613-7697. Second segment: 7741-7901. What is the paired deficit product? -19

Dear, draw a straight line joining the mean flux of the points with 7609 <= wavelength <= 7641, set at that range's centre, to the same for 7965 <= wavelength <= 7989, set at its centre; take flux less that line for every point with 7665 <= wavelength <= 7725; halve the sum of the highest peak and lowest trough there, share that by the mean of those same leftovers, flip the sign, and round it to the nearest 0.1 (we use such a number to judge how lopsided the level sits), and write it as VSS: -0.8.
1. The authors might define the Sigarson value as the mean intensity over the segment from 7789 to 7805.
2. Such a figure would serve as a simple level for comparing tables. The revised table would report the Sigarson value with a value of 26.6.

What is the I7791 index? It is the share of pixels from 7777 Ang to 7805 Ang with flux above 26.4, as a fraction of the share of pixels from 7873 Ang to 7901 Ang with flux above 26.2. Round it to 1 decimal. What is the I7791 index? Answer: 1.0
